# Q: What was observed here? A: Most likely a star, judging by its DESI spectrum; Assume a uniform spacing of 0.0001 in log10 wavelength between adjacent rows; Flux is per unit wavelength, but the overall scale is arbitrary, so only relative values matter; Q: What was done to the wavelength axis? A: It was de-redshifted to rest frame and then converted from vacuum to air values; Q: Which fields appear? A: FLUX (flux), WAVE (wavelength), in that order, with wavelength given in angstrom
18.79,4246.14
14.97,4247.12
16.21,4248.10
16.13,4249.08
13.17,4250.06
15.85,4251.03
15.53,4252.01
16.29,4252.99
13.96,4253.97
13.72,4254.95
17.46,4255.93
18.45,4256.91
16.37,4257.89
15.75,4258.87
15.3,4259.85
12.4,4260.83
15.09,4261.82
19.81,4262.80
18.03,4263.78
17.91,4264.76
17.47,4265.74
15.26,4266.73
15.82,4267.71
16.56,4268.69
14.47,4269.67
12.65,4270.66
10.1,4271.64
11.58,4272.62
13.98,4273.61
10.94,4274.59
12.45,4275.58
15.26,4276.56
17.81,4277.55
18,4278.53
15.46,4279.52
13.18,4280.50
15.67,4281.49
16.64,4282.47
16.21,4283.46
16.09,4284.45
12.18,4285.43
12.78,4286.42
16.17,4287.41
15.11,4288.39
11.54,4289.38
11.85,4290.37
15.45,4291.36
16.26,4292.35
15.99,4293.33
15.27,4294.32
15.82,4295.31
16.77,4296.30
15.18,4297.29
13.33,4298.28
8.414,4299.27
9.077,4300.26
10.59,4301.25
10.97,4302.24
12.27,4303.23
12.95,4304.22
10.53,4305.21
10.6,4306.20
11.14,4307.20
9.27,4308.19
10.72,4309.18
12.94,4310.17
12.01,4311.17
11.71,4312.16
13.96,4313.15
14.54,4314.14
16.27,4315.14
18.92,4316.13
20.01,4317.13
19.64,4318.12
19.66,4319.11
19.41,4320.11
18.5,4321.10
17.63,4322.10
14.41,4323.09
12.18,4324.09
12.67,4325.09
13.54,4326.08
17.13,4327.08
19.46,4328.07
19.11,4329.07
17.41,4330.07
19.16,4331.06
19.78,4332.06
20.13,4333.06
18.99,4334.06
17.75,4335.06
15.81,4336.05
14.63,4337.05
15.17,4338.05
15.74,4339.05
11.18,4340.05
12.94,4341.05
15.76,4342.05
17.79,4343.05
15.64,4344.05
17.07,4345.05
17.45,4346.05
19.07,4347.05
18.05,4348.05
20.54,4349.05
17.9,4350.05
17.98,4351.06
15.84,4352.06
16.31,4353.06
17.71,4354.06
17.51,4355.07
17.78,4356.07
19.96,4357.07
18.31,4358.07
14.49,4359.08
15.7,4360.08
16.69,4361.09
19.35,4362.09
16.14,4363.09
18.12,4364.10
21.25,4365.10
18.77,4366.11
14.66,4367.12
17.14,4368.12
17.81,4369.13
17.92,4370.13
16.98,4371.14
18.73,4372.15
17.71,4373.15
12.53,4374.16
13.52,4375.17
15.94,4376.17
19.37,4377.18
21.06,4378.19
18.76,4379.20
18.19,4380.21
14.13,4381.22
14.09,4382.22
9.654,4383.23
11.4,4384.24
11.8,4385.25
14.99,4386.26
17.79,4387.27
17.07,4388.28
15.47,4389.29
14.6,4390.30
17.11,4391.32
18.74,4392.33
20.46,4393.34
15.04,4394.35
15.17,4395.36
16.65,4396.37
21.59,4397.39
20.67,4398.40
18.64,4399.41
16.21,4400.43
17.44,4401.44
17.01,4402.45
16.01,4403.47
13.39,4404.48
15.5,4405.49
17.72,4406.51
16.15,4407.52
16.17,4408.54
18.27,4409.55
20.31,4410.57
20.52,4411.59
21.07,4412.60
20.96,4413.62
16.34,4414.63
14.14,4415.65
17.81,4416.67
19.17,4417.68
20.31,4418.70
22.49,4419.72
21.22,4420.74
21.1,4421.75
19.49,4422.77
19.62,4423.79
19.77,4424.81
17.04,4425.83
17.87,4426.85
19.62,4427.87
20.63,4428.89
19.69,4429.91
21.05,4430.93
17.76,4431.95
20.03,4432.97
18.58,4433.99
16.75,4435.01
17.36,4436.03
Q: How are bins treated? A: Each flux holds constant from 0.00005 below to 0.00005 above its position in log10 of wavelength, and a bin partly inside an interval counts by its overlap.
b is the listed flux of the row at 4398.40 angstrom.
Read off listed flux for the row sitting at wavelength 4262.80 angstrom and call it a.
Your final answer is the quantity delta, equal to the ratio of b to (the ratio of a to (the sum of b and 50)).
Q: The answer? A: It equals 74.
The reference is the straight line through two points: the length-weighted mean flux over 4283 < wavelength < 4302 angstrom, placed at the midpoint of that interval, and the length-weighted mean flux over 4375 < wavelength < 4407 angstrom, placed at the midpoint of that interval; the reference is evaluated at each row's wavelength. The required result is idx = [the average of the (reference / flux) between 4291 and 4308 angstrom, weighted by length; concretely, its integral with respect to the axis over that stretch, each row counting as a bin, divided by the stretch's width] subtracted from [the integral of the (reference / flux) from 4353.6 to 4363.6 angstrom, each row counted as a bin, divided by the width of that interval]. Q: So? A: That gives -0.237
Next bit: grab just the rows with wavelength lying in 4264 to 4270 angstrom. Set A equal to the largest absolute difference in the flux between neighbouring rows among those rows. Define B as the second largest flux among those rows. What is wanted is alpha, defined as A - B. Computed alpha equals -15.3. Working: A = 2.21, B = 17.47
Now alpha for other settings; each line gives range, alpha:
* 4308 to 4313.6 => -10.7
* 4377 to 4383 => -15.3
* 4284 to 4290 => -12.2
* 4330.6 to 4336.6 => -17.8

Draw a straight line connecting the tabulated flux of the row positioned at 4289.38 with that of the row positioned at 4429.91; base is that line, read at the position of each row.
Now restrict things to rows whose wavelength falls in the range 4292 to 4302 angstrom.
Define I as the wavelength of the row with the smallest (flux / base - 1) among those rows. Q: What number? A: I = 4299.27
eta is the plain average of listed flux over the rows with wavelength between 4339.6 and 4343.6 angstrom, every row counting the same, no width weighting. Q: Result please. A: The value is 14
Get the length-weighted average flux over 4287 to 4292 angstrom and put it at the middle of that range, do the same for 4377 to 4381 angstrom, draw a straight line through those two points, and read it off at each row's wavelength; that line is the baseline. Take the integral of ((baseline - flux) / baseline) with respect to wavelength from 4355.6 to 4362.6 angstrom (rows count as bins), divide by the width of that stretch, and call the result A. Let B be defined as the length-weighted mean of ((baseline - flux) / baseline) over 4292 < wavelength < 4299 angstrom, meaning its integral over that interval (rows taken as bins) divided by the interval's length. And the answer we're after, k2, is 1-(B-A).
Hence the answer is 1.08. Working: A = 0.02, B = -0.06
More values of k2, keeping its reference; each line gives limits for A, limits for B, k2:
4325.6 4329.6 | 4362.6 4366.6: 0.95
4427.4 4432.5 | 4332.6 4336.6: 1.19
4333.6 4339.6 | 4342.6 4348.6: 1.04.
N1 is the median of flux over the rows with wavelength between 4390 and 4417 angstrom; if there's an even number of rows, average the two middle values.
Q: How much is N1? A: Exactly 17.1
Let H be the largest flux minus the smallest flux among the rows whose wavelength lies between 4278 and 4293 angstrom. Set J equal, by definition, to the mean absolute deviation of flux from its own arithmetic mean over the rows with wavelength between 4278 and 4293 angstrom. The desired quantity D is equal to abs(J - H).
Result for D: 4.8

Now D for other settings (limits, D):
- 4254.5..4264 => 5.6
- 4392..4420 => 7.0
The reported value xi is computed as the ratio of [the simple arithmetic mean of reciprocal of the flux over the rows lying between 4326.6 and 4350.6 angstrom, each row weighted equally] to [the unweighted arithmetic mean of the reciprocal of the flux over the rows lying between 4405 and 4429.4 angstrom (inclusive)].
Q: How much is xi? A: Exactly 1.1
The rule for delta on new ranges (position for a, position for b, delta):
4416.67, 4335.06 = 68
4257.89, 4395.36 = 60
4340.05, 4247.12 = 87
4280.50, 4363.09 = 81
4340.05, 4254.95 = 78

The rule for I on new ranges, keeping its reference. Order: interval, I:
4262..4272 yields 4271.64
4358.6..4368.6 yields 4367.12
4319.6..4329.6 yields 4324.09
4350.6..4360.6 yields 4359.08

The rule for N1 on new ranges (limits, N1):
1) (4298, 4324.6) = 12.9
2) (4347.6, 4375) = 17.8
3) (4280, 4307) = 13.3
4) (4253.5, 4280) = 15.3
